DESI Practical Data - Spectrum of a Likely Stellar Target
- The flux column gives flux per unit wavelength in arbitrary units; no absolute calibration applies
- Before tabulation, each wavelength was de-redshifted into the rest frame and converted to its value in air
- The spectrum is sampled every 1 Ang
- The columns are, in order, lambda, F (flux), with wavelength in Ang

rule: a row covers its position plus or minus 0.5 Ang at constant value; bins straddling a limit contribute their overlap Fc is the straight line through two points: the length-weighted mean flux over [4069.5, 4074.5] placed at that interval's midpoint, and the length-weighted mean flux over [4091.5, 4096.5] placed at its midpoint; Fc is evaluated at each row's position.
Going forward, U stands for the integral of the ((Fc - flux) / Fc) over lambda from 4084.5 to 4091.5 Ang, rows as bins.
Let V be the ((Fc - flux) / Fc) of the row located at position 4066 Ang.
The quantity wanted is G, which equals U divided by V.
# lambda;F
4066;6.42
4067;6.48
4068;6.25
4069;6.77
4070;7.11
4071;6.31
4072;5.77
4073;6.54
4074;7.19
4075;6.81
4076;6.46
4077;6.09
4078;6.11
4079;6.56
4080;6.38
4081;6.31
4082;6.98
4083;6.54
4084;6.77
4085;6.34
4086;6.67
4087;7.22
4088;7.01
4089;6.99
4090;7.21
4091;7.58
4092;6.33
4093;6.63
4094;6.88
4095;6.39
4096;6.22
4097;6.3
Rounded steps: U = -0.52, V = 0.029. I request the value -18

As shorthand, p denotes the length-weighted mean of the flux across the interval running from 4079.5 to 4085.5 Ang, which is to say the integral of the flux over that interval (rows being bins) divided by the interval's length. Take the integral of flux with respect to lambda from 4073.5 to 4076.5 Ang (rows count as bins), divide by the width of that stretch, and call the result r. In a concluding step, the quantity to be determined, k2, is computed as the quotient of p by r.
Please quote 0.96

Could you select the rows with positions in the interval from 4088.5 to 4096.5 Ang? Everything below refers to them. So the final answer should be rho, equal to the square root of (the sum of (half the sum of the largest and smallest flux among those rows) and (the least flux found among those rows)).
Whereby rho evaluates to 3.62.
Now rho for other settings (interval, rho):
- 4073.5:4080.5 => 3.57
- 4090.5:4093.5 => 3.64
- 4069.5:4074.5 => 3.50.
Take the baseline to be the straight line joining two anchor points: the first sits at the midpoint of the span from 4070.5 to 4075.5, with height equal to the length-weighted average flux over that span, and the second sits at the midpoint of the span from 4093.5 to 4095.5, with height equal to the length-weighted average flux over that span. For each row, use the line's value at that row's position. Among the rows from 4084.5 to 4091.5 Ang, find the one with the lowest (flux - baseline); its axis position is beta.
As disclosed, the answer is 4085 Ang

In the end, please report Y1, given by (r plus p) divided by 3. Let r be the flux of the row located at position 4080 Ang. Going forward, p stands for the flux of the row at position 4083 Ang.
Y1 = 4.31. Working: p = 6.54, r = 6.38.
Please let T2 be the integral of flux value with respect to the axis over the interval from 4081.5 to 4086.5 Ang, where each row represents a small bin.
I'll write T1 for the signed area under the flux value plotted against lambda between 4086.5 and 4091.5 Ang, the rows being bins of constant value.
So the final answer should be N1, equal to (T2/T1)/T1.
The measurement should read 0.026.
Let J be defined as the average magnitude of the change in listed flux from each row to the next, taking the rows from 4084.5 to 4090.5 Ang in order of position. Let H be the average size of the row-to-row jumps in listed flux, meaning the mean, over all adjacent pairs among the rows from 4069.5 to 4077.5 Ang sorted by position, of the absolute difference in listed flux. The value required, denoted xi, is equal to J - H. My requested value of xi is -0.29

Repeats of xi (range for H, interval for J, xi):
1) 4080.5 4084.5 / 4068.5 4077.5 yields 0.08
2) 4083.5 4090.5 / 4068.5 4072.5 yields 0.27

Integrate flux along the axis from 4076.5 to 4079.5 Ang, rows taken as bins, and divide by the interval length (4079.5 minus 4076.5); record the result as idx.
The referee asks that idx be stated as 6.25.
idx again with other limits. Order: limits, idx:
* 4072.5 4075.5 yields 6.85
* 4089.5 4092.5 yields 7.04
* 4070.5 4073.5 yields 6.21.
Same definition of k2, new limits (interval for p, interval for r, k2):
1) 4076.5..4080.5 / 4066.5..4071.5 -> 0.95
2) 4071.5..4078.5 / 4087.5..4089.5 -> 0.92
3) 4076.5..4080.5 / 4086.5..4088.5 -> 0.88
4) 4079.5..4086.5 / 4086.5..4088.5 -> 0.92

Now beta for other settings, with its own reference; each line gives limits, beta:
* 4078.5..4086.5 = 4081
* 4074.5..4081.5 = 4077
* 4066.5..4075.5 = 4072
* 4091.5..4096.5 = 4096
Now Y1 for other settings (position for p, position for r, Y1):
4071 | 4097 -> 4.20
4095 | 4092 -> 4.24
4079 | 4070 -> 4.56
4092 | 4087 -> 4.52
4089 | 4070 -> 4.70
